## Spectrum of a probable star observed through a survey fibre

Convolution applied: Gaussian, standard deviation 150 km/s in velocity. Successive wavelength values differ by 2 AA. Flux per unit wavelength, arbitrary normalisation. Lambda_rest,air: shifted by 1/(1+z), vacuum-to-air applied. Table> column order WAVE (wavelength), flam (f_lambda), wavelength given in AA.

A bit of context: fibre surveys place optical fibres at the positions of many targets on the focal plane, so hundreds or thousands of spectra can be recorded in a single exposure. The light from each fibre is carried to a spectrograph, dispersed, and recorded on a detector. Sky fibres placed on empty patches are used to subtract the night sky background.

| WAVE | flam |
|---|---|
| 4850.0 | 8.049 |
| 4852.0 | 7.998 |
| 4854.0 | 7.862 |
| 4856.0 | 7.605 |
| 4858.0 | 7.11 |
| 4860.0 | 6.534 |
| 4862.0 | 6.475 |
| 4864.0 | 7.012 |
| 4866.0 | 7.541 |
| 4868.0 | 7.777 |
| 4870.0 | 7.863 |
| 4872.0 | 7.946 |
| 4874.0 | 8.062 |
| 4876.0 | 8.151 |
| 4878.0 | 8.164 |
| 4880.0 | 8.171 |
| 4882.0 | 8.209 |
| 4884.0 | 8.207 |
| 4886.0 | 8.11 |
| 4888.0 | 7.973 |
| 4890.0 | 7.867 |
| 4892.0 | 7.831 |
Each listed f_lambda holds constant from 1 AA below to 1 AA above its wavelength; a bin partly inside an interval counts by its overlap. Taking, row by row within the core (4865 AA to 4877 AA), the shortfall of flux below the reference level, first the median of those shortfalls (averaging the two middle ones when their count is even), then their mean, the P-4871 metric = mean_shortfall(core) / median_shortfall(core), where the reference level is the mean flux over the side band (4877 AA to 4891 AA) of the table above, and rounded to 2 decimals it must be 1.07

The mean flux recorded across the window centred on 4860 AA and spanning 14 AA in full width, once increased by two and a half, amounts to 9.7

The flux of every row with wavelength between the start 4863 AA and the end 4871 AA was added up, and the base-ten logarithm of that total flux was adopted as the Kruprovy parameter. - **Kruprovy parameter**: 1.48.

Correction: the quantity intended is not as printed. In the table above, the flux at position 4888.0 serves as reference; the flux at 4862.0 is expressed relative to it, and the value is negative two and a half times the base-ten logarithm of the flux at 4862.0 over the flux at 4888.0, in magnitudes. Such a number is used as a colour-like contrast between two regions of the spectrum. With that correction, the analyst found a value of 0.23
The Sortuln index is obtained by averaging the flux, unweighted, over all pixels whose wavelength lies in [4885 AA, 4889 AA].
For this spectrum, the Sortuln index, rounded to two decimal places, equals 8.04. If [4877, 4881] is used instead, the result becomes 8.17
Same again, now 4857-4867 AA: 6.93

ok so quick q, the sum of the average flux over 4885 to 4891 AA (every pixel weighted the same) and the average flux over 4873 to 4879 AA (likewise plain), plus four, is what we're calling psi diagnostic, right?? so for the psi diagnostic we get 20.11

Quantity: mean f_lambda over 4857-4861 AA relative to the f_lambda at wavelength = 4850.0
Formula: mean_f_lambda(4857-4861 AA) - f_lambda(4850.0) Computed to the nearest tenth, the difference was -1.2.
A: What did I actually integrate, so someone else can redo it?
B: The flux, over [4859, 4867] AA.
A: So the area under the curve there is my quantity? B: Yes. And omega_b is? 55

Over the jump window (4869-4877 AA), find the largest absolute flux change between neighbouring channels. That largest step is 0.12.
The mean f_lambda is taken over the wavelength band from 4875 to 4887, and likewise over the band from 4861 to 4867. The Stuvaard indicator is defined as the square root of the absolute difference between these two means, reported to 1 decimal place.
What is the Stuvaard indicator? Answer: 1.1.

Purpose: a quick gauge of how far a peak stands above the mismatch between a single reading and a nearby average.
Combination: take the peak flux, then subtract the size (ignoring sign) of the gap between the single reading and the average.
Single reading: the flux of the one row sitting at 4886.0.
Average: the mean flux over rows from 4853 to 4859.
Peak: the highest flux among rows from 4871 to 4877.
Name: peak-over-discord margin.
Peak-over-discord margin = 7.57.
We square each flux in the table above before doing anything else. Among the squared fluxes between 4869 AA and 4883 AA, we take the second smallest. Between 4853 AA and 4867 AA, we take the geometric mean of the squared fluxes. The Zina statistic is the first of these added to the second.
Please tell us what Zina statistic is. 114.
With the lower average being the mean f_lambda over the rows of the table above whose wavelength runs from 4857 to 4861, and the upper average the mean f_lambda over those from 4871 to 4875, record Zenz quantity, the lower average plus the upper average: 14.8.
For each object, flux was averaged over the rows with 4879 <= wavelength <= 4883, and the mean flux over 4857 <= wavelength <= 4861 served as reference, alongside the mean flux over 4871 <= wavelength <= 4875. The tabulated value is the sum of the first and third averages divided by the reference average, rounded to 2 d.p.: 2.37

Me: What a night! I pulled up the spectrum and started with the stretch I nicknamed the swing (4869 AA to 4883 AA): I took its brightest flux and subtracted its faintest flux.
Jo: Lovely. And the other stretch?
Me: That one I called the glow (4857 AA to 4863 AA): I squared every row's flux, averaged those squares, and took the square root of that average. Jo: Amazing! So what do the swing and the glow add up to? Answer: 7.06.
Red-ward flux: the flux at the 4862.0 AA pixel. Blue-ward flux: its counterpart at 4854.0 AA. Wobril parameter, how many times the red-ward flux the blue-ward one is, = 1.21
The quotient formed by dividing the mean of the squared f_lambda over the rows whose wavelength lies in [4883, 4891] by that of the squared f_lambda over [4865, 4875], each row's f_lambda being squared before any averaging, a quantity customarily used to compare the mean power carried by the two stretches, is 1.05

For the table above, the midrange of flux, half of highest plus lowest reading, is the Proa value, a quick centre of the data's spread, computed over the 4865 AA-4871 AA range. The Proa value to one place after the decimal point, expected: 7.7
